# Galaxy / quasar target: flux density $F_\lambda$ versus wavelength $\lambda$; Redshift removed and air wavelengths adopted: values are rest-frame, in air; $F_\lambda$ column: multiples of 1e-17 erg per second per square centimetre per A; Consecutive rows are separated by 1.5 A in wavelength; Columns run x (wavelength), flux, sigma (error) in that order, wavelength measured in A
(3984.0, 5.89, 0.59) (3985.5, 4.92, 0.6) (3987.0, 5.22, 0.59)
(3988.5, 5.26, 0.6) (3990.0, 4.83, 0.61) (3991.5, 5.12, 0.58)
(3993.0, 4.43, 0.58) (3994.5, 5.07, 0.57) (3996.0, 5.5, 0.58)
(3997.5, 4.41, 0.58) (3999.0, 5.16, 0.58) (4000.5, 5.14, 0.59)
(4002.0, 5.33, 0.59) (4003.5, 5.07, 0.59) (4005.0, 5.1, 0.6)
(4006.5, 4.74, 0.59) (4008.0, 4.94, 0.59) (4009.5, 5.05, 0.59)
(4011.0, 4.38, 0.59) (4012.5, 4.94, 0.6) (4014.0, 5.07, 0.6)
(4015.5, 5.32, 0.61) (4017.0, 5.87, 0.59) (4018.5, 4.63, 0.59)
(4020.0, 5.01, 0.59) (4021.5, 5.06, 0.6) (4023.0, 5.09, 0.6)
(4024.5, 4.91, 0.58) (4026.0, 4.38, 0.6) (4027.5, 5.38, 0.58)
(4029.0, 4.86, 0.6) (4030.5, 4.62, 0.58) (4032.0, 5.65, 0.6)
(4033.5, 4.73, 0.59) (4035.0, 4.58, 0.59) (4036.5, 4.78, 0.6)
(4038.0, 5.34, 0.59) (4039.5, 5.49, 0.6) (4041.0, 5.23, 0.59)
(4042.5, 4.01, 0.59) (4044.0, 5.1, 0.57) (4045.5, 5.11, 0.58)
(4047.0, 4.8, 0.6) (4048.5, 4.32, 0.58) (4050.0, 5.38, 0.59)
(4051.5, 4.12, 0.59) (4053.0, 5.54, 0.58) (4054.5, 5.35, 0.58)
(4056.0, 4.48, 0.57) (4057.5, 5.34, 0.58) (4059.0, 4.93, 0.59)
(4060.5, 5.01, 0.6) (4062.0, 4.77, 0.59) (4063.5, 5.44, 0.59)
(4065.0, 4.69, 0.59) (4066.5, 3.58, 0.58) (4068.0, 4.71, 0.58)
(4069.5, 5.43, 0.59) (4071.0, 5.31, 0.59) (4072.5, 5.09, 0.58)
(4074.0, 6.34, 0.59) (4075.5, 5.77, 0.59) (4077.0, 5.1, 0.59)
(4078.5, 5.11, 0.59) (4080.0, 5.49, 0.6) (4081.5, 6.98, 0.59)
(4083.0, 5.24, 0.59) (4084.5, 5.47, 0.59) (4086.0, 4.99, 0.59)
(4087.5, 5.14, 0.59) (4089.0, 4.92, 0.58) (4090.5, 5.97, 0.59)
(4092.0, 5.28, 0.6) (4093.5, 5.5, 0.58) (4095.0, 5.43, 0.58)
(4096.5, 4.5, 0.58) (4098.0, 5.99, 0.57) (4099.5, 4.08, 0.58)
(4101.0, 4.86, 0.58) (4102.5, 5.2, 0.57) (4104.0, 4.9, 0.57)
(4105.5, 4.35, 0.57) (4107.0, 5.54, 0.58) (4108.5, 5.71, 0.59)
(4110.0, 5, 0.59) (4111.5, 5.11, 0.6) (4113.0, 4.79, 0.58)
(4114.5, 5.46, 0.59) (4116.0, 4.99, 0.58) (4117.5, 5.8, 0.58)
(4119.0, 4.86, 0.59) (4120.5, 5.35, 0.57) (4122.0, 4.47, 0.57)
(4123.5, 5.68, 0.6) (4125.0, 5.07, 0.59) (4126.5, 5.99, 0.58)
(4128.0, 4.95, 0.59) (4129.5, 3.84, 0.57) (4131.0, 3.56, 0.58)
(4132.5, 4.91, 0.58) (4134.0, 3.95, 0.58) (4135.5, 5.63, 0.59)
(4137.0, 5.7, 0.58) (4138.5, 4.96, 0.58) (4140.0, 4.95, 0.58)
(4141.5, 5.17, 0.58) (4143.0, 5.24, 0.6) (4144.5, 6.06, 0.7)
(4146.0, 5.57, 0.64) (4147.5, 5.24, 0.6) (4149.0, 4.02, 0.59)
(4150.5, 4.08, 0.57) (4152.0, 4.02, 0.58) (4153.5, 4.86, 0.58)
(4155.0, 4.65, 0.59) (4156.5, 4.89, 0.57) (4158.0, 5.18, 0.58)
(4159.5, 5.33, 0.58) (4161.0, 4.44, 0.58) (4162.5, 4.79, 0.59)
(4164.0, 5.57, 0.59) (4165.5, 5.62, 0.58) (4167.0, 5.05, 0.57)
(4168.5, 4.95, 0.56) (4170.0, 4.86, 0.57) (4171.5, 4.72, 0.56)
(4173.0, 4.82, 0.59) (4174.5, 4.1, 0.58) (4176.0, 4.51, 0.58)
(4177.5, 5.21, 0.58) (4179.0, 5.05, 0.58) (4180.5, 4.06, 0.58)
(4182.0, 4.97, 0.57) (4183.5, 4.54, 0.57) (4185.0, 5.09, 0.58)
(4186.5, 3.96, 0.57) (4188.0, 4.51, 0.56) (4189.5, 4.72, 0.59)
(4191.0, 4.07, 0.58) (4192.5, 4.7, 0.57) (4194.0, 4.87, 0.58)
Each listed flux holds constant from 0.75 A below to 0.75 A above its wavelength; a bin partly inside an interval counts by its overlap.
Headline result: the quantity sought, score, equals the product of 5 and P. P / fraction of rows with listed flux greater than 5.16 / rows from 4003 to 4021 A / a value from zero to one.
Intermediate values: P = 0.17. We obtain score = 0.83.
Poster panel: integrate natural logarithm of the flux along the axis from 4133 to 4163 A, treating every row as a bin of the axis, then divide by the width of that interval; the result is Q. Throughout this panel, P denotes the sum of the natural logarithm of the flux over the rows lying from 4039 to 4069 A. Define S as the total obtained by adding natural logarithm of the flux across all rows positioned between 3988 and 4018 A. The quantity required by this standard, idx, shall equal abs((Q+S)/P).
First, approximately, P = 31.5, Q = 1.59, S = 32.3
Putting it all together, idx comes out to 1.07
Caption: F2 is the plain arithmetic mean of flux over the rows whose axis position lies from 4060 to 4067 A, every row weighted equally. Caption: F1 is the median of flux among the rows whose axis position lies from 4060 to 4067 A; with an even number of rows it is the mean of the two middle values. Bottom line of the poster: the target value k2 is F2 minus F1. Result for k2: -0.07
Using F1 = 4.77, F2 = 4.7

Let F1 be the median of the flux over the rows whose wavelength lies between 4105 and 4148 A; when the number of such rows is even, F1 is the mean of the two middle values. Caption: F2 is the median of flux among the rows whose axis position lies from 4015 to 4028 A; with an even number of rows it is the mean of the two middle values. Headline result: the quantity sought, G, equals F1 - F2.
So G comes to 0.05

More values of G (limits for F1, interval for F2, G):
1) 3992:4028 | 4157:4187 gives 0.16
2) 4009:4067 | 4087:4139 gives -0.06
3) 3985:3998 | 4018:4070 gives 0.14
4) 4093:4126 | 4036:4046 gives -0.02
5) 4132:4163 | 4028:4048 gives 0.09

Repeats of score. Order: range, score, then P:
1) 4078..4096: 3.33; 0.67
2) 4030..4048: 1.67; 0.33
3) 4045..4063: 1.67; 0.33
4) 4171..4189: 0.42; 0.08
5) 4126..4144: 2.08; 0.42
